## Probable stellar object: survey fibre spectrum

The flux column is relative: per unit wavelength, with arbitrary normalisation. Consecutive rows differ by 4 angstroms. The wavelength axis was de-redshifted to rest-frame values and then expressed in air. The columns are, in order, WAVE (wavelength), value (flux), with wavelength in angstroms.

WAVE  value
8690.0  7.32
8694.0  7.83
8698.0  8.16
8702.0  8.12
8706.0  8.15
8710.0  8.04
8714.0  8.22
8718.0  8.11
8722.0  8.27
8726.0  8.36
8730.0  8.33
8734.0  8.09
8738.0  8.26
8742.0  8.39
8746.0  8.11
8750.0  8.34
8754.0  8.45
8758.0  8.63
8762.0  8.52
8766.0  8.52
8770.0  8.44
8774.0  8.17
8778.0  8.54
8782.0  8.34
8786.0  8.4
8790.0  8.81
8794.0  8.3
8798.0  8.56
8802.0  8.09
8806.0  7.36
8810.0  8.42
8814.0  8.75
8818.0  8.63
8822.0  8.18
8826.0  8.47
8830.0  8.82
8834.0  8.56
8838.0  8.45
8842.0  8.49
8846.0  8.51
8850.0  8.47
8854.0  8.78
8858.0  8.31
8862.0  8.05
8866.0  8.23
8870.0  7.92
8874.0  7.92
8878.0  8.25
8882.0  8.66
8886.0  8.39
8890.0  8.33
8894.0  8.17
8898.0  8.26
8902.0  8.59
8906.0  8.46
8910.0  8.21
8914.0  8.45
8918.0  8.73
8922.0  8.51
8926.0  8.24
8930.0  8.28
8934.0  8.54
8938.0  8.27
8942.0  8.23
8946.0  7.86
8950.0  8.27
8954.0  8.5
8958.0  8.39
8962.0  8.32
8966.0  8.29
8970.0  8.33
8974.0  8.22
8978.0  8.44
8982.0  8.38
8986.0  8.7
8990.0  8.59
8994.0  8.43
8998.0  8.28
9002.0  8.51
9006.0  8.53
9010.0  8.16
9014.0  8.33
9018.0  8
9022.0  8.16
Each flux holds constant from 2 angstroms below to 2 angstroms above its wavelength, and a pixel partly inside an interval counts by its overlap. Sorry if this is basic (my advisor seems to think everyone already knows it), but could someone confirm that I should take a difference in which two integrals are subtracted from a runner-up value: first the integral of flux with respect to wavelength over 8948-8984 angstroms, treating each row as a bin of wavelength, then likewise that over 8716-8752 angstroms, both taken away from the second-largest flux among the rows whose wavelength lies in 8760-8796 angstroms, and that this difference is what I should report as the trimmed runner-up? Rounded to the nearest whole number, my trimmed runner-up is -589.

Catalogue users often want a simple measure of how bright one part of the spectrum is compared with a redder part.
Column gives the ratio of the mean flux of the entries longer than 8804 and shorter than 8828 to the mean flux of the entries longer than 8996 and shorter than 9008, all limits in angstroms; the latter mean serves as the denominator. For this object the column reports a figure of 0.98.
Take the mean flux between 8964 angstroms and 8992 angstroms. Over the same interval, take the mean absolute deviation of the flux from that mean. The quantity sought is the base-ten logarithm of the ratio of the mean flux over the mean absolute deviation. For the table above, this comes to 1.80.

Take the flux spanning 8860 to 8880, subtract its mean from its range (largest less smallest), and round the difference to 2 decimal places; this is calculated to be -7.74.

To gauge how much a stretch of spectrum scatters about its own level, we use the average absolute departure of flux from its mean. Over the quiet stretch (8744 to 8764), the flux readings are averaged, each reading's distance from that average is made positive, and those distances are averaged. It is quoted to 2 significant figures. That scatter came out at 0.15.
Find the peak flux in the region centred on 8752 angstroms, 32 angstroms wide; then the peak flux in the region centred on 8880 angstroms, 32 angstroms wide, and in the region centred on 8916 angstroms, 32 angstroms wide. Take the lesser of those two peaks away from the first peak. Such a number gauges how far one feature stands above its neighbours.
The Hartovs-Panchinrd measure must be 0.0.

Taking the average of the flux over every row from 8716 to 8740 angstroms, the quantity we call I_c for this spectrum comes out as 8.24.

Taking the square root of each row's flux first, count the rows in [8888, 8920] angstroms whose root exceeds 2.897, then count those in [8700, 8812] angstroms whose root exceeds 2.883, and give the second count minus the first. 11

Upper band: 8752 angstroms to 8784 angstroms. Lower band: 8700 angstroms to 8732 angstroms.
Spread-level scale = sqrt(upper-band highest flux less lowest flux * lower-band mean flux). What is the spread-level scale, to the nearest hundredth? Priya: 1.94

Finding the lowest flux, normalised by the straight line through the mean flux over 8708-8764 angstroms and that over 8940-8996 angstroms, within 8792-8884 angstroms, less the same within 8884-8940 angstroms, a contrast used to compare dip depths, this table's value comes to -0.09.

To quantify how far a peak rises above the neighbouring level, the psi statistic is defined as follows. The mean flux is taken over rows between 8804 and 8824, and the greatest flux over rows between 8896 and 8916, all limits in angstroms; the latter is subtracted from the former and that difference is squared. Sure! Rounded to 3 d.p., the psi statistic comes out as 0.104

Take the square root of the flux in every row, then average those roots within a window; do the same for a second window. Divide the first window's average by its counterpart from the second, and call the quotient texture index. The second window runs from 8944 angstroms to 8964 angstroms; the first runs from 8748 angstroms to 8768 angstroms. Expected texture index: 1.014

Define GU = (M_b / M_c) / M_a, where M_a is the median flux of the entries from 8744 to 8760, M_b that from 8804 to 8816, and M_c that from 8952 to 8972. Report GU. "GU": 0.120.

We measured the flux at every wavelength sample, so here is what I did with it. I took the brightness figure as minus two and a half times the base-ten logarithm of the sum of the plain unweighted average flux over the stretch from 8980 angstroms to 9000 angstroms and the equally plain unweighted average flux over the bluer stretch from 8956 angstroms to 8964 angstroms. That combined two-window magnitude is -3.07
